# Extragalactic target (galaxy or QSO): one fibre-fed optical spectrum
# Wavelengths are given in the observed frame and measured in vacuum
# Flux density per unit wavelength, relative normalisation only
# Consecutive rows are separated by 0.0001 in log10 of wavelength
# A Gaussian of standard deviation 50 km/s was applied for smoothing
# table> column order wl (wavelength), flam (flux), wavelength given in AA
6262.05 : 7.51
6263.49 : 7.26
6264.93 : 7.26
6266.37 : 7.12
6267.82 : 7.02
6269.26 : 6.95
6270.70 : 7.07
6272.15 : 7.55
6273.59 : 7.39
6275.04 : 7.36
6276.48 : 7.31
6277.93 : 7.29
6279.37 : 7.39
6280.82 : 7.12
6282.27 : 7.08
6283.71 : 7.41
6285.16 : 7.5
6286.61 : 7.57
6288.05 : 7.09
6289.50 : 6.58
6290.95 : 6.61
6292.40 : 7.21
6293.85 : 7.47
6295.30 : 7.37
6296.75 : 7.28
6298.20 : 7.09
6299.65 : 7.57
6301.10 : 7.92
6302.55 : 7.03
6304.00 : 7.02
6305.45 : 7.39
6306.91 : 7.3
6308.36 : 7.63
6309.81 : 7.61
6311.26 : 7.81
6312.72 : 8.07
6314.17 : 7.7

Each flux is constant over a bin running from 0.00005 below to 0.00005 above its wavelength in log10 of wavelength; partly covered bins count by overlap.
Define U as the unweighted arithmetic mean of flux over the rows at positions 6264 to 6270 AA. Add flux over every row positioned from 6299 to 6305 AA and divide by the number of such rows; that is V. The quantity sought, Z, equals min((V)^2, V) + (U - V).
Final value 7.09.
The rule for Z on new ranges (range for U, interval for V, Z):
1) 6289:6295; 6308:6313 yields 6.97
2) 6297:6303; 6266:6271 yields 7.40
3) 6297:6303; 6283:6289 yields 7.40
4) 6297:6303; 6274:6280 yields 7.40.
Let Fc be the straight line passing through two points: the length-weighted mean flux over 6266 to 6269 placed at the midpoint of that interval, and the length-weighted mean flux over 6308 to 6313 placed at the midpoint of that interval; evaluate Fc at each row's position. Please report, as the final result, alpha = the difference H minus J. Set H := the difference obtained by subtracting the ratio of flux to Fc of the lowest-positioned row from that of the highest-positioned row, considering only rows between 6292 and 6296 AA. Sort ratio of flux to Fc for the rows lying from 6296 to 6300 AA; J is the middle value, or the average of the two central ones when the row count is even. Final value -0.95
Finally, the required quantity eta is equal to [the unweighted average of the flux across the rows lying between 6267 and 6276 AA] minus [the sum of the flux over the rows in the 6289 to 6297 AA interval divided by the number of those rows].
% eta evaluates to 0.1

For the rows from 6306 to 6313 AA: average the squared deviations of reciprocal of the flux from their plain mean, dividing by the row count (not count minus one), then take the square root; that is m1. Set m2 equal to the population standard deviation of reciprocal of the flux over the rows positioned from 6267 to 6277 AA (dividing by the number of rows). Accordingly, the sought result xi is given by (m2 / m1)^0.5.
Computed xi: 1.0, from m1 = 0.004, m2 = 0.0040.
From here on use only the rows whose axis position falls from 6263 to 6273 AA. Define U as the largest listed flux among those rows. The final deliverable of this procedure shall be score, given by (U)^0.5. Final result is 2.75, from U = 7.55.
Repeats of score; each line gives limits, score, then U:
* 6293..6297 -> 2.73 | 7.47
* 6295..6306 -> 2.81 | 7.92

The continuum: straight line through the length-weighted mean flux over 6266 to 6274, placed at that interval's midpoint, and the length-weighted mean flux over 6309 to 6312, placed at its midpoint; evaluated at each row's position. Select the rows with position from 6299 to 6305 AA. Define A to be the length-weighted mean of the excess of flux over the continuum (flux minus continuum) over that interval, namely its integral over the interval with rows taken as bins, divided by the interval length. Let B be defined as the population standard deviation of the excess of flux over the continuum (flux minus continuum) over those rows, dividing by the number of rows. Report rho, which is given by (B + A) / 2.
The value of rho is 0.09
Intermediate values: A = -0.21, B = 0.40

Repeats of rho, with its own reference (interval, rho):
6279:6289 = 0.06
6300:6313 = 0.09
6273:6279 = 0.07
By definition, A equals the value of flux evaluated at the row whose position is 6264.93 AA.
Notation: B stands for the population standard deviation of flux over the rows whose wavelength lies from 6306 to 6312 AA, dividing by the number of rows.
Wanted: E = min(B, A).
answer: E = 0.18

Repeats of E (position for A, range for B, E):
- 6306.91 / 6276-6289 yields 0.17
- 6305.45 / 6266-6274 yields 0.21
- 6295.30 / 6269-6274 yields 0.24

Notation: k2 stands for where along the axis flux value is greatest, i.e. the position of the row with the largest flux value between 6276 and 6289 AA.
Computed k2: 6286.61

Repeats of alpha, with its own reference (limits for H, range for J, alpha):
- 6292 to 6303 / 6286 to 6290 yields -1.01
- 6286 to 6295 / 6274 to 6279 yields -1.05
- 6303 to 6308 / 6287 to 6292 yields -0.86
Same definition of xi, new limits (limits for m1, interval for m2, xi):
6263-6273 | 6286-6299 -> 1.4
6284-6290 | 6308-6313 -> 0.6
